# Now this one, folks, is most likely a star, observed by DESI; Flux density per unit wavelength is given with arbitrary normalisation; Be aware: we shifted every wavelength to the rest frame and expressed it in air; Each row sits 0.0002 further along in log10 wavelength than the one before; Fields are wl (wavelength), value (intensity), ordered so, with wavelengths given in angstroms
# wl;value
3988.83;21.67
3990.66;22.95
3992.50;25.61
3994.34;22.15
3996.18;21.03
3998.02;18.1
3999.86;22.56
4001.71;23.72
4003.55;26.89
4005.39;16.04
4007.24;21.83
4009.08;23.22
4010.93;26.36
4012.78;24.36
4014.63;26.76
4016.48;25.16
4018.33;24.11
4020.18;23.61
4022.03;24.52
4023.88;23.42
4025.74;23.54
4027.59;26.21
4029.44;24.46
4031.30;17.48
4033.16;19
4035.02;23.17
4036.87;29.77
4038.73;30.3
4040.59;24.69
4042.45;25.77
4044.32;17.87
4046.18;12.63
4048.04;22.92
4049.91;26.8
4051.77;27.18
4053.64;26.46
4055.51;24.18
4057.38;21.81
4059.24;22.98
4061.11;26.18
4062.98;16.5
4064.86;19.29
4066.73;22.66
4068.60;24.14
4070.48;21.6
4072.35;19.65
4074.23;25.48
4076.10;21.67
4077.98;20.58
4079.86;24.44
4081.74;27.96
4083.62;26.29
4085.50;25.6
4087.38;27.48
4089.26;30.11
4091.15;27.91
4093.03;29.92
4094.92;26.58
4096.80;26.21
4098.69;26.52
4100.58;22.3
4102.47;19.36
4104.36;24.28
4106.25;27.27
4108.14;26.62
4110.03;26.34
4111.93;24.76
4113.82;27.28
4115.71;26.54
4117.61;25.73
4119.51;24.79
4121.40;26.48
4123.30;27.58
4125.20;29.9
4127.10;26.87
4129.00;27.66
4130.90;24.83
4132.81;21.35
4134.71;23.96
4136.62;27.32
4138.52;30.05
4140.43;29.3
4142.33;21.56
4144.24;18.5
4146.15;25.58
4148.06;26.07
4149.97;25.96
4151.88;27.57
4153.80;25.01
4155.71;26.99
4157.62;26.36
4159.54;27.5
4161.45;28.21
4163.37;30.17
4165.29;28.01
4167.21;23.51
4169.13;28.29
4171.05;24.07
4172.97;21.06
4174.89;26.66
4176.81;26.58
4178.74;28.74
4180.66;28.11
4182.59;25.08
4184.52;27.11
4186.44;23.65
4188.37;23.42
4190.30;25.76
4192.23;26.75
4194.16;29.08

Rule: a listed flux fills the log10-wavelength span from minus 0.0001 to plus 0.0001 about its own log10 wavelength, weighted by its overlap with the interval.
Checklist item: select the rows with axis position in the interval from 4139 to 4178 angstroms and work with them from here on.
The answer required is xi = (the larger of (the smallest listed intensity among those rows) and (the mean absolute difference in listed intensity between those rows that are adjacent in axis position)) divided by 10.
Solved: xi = 1.85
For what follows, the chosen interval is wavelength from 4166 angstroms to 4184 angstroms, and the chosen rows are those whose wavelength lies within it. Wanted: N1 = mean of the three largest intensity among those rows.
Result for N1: 28.4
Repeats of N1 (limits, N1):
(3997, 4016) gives 26.7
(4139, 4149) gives 27.0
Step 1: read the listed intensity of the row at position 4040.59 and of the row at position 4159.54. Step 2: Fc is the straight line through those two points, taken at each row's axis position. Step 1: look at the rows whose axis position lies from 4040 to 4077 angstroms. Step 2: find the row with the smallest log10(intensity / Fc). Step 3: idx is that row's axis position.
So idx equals 4046.18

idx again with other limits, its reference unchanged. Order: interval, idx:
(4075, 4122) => 4102.47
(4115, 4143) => 4132.81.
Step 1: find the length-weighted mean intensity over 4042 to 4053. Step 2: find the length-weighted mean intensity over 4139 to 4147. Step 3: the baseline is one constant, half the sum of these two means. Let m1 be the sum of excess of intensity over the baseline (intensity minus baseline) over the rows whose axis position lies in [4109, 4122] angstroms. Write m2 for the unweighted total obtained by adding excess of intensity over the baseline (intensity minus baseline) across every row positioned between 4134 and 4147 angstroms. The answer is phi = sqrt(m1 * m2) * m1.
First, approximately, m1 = 20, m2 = 14.5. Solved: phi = 343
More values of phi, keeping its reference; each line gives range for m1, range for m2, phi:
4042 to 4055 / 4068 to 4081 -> -7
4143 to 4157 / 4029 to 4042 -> 137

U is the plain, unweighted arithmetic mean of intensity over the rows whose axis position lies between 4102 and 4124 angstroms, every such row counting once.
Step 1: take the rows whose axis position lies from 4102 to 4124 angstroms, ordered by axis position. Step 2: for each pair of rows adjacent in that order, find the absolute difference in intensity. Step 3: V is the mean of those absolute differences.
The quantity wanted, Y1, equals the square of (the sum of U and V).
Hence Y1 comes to 742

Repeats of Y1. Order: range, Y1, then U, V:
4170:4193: 769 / 25.6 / 2.1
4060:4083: 683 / 22.5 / 3.6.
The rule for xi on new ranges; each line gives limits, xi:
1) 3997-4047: 1.26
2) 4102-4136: 1.94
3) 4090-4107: 1.94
